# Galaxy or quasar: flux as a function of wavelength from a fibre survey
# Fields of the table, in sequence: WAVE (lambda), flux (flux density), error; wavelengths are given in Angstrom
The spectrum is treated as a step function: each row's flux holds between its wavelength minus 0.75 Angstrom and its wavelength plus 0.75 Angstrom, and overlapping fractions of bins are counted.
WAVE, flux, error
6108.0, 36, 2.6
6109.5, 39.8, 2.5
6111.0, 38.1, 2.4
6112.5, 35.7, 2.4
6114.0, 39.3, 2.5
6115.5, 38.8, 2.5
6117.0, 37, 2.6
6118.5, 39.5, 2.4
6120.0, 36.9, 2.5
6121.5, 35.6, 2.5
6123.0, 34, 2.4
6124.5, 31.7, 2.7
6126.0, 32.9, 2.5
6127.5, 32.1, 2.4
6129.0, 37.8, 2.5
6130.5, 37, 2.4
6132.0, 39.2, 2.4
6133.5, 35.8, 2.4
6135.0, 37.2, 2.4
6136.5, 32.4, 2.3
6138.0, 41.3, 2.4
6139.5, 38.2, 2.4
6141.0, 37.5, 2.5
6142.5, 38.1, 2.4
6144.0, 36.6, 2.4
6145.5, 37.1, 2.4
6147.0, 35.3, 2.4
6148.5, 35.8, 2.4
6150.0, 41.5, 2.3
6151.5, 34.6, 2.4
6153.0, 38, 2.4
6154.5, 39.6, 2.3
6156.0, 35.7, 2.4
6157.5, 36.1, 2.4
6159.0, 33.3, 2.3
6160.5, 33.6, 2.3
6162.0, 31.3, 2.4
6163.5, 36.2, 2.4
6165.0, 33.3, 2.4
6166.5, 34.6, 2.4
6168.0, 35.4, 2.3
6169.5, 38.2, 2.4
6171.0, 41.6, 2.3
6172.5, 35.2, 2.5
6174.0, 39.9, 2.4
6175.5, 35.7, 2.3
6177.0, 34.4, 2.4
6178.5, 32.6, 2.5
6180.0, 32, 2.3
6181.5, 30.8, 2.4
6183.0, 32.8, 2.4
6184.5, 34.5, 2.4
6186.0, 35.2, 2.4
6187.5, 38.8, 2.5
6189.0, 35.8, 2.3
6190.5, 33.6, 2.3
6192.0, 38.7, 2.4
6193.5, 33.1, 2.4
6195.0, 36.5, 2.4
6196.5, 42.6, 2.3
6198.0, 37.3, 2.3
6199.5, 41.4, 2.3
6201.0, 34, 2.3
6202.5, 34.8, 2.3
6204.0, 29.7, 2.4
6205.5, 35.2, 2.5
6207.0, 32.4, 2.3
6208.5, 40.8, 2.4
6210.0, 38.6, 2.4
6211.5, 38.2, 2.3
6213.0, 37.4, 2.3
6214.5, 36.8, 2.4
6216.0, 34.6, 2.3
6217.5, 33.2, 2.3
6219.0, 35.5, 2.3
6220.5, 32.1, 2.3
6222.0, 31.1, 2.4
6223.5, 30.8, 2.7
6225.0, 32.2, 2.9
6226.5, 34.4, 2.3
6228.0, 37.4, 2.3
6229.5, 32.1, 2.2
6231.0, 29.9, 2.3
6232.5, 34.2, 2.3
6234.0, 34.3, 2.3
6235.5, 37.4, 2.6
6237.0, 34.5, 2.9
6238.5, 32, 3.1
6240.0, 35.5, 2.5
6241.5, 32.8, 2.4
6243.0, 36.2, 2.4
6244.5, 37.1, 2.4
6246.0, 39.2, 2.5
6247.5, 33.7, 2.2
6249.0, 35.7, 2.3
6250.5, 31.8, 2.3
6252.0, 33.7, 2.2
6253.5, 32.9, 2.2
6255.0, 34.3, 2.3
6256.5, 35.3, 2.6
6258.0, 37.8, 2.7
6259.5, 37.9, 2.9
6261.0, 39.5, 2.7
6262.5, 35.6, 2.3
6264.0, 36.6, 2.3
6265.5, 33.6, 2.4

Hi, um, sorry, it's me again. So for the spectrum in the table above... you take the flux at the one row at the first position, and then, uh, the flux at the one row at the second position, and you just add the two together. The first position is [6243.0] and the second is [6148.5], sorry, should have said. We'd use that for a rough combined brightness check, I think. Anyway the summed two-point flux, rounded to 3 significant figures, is 72.0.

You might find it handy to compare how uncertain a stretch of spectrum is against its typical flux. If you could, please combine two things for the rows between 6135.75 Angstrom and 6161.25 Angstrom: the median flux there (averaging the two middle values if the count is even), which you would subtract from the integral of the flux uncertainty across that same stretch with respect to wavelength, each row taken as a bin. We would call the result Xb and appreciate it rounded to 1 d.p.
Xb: 24.0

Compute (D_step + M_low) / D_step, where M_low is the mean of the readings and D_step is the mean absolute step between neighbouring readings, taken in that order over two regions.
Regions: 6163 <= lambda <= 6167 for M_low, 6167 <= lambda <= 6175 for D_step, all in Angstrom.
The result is 9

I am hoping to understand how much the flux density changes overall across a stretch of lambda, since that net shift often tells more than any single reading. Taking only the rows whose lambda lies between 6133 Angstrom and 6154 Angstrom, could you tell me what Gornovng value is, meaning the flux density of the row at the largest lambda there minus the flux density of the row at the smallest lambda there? 2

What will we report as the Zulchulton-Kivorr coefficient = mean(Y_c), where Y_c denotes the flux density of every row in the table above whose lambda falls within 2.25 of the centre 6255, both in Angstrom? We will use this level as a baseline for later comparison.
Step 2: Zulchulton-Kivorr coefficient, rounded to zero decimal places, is 34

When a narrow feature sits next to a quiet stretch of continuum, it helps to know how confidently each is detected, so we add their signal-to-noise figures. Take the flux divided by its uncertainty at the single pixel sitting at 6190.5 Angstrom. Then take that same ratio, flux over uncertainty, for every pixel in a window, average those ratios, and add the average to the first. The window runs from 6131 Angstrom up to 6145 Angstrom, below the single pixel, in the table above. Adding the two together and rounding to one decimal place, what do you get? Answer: 30.2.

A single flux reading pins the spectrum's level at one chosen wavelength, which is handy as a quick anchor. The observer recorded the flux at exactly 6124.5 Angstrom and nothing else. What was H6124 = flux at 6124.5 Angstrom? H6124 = 31.7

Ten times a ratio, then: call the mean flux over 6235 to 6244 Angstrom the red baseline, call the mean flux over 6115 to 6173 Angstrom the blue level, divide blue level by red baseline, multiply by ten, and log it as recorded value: 10.5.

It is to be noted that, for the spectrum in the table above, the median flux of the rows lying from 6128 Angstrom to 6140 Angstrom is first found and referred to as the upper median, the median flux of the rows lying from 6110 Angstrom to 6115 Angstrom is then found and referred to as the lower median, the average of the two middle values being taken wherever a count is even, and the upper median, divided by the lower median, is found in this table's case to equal 0.98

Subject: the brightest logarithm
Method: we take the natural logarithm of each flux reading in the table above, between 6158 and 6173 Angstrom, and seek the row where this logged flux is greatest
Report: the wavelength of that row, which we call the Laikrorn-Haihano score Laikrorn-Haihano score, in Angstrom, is 6171.0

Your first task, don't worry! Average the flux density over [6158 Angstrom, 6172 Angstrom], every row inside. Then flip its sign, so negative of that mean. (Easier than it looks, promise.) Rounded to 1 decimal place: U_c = -35.3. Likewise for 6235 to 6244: -34.7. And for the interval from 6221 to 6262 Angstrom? -34.6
